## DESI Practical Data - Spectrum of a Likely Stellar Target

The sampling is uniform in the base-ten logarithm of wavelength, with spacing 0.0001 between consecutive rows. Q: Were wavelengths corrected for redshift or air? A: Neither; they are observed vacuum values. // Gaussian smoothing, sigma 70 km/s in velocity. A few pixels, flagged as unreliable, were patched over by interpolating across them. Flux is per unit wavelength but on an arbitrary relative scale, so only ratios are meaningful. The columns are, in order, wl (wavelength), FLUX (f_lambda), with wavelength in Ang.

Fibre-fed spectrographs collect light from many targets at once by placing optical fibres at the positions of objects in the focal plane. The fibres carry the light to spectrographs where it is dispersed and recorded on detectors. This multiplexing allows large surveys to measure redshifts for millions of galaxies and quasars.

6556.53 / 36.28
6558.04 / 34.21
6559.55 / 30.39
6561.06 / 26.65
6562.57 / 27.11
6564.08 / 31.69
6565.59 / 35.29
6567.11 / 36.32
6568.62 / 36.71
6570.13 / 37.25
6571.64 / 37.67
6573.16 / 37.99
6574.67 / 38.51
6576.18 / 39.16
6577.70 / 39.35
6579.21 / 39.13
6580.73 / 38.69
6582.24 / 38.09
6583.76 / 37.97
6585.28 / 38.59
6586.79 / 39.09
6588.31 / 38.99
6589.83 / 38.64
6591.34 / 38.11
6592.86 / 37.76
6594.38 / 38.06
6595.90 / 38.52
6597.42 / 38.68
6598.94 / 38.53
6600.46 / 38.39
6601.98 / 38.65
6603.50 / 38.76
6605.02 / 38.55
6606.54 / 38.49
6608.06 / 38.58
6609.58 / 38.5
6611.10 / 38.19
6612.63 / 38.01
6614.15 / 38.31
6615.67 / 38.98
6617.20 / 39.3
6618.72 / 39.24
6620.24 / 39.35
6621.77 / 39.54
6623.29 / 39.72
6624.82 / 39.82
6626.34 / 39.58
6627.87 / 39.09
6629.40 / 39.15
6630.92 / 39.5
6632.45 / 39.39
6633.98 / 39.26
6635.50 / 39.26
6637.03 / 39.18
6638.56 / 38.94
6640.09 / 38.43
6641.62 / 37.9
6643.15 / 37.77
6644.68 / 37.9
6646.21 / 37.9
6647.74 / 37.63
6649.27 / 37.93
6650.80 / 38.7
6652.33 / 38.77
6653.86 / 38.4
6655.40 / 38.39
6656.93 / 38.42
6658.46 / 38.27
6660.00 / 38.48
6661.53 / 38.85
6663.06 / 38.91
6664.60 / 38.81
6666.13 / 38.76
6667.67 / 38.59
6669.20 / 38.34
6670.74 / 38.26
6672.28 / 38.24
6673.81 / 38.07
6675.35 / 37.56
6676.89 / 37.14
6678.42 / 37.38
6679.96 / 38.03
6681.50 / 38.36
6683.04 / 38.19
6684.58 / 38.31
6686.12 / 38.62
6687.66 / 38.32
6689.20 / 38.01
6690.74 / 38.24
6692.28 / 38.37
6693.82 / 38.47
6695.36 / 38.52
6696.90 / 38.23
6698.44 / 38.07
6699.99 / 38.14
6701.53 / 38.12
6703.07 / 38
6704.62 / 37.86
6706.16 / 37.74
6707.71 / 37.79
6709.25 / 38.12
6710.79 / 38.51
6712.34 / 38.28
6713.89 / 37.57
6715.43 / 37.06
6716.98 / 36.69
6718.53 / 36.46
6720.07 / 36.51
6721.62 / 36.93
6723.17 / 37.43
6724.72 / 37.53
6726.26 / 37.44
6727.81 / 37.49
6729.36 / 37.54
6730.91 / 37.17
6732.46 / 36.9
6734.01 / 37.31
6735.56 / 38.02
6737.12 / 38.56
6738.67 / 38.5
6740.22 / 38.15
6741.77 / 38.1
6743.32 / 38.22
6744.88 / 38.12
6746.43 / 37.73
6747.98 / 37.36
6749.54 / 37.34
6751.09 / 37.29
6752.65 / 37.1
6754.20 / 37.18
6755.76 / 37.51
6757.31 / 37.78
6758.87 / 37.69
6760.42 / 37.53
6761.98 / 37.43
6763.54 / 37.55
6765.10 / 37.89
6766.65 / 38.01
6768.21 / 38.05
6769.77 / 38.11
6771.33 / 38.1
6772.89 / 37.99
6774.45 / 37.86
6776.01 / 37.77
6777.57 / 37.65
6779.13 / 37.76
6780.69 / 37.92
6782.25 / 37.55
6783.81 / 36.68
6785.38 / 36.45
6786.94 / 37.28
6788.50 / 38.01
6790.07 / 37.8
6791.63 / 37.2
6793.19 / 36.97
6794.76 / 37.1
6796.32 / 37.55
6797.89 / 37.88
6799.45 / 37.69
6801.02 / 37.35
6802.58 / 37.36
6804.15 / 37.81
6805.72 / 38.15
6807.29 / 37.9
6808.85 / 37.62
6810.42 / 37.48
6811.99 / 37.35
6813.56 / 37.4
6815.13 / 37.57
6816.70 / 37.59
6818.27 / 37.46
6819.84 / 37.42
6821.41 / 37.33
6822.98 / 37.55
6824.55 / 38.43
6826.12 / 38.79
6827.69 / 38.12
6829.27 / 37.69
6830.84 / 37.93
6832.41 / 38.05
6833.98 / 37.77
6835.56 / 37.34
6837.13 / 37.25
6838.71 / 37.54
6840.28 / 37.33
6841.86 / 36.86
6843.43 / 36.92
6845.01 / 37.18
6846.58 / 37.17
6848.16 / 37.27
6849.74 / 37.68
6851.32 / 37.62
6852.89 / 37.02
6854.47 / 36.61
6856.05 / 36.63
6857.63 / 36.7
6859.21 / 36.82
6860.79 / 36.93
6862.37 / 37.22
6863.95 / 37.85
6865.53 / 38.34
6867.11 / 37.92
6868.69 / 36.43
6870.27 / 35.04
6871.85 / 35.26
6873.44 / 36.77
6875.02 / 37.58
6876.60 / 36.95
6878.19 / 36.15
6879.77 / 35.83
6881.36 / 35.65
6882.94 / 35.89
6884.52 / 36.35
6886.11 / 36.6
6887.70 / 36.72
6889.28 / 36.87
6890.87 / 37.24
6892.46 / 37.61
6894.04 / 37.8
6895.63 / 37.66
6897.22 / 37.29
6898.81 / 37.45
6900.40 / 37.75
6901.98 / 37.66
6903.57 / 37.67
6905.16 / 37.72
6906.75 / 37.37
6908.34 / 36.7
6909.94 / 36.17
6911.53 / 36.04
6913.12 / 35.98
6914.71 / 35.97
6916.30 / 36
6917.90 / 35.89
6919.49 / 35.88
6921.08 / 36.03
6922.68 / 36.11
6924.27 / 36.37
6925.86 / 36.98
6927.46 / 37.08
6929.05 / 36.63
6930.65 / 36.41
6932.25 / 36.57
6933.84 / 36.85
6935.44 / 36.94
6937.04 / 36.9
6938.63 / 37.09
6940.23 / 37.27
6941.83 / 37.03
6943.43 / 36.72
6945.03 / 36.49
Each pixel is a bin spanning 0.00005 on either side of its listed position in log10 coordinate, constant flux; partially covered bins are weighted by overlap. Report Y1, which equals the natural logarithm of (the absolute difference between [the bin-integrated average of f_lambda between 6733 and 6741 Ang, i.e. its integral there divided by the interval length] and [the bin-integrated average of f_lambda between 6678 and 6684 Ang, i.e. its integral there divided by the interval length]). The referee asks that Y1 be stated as -2.7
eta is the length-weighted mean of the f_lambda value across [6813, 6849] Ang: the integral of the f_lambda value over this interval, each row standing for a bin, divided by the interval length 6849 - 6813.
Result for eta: 37.6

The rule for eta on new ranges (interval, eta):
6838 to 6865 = 37.2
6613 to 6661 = 38.8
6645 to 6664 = 38.4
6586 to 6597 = 38.5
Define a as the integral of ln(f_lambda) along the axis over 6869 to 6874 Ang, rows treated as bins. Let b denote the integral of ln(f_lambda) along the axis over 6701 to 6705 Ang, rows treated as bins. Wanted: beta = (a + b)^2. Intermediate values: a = 17.86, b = 14.5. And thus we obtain 1050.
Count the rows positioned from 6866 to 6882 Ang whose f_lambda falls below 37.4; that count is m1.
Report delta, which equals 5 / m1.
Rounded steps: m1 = 8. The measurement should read 0.6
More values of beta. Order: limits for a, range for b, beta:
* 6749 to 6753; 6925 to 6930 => 1057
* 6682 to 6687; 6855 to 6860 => 1312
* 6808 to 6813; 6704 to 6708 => 1066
